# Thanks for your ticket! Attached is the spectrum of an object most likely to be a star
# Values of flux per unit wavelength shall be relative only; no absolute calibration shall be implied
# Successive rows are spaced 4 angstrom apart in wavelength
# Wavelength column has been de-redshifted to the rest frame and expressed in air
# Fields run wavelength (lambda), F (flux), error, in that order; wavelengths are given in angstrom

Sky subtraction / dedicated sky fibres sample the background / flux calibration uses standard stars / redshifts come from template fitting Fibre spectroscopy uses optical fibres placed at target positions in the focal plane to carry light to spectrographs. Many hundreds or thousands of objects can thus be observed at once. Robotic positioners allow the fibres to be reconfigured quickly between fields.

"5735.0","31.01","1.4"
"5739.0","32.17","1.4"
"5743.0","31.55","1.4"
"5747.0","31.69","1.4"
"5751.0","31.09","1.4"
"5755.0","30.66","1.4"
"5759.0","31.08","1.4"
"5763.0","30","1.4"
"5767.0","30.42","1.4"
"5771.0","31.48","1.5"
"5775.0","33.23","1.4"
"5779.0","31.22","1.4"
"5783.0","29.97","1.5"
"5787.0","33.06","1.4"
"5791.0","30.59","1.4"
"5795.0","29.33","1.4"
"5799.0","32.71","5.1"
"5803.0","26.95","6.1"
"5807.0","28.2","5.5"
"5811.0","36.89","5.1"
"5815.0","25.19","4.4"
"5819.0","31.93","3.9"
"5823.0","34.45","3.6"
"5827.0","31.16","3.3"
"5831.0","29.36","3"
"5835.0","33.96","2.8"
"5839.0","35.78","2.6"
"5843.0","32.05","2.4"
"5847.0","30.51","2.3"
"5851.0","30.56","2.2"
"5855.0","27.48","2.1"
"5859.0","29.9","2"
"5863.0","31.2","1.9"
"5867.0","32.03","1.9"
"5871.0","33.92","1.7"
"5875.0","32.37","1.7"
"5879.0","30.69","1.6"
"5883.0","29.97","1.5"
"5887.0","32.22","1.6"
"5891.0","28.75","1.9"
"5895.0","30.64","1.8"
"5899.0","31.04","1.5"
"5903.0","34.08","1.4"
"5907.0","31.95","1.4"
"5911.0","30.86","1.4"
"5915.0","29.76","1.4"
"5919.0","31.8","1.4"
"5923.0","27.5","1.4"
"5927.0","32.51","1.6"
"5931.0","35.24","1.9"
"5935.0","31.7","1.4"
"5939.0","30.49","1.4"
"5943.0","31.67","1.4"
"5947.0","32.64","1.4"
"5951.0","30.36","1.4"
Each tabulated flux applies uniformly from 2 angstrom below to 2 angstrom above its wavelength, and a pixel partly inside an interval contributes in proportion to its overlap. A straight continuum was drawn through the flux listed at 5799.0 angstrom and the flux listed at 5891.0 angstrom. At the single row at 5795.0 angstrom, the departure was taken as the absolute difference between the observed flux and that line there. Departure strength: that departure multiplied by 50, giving 178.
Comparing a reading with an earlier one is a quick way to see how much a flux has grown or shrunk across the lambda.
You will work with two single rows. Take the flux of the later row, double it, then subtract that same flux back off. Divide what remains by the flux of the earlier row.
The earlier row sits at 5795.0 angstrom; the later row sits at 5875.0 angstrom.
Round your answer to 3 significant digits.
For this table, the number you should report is 1.10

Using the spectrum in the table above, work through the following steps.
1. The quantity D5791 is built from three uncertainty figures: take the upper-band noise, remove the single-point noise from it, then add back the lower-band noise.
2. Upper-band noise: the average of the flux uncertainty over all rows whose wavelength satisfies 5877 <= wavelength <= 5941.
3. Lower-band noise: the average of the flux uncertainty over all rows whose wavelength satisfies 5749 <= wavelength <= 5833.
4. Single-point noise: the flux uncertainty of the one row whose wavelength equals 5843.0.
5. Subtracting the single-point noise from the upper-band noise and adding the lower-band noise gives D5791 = 1.9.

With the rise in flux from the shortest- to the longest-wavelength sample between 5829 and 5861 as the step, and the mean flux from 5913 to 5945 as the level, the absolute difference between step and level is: 30.8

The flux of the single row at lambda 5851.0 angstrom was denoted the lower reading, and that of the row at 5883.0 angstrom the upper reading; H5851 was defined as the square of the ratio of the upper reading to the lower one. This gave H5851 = 0.96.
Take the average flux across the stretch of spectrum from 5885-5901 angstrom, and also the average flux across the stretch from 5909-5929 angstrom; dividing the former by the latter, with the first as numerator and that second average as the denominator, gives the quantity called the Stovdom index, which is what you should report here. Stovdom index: 1.01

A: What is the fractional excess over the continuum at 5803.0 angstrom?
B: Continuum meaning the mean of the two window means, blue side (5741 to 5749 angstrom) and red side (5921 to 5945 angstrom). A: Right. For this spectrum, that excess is -0.15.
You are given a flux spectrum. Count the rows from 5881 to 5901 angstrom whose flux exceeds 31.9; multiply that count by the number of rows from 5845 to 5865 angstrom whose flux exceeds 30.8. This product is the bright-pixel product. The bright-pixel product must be 1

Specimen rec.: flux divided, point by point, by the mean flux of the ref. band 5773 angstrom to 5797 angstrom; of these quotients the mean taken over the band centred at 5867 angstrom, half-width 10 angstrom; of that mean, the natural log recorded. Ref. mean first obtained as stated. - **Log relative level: 0.02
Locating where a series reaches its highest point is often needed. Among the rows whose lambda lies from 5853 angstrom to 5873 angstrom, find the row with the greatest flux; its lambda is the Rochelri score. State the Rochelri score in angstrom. 5871.0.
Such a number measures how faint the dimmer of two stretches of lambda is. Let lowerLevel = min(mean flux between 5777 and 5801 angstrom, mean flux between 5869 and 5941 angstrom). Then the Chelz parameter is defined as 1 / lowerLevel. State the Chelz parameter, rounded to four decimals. 0.0321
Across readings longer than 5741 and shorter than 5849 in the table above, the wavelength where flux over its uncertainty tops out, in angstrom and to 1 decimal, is 5775.0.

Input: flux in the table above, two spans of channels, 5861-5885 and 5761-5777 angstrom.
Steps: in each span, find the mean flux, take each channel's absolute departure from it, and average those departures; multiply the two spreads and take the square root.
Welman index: 1.1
